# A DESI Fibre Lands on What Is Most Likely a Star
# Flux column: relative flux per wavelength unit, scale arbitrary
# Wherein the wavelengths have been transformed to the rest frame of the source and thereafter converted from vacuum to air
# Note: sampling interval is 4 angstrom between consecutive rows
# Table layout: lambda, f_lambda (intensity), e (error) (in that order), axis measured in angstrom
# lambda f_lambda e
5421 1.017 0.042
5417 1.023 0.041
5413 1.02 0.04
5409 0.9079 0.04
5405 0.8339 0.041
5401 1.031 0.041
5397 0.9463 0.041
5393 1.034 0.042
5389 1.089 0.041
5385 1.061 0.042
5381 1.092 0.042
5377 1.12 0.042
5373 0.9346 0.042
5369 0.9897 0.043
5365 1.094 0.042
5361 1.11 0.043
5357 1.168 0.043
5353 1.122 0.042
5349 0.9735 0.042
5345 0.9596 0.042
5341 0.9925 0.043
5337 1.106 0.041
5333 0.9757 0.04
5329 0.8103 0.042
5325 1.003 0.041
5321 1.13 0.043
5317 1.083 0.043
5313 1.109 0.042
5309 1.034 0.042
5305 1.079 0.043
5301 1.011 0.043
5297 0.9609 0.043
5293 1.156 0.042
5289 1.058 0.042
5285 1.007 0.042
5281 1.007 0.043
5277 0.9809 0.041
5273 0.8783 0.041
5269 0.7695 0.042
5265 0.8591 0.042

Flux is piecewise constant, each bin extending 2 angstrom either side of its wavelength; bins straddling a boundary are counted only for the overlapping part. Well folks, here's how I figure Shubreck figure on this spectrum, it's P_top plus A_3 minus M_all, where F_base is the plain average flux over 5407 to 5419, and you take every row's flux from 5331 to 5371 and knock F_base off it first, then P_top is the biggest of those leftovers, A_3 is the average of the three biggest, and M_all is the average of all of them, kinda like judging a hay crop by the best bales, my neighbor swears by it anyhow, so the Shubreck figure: 0.27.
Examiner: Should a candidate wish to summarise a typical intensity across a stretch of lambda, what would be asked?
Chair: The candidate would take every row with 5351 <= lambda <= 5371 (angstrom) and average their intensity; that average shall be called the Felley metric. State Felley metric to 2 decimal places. 1.10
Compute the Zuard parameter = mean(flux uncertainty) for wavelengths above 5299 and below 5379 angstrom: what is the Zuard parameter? 0.0422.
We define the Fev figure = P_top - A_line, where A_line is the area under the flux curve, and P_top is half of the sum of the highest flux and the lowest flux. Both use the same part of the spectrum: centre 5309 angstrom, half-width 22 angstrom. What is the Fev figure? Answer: -45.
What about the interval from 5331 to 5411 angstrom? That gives -81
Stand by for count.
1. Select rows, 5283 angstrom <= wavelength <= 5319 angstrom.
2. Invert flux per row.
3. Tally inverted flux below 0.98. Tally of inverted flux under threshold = 6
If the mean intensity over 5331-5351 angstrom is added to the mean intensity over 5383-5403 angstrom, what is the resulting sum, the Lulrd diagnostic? 2.03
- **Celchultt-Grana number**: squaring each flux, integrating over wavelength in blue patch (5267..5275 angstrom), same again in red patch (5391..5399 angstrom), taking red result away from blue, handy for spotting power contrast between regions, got -2.4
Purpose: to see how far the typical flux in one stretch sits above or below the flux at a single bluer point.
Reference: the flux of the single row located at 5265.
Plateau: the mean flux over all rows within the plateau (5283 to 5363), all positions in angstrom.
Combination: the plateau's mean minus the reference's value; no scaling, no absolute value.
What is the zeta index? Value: 0.18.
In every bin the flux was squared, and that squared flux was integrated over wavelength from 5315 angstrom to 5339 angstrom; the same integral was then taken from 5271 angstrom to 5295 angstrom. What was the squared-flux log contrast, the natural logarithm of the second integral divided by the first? -0.01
